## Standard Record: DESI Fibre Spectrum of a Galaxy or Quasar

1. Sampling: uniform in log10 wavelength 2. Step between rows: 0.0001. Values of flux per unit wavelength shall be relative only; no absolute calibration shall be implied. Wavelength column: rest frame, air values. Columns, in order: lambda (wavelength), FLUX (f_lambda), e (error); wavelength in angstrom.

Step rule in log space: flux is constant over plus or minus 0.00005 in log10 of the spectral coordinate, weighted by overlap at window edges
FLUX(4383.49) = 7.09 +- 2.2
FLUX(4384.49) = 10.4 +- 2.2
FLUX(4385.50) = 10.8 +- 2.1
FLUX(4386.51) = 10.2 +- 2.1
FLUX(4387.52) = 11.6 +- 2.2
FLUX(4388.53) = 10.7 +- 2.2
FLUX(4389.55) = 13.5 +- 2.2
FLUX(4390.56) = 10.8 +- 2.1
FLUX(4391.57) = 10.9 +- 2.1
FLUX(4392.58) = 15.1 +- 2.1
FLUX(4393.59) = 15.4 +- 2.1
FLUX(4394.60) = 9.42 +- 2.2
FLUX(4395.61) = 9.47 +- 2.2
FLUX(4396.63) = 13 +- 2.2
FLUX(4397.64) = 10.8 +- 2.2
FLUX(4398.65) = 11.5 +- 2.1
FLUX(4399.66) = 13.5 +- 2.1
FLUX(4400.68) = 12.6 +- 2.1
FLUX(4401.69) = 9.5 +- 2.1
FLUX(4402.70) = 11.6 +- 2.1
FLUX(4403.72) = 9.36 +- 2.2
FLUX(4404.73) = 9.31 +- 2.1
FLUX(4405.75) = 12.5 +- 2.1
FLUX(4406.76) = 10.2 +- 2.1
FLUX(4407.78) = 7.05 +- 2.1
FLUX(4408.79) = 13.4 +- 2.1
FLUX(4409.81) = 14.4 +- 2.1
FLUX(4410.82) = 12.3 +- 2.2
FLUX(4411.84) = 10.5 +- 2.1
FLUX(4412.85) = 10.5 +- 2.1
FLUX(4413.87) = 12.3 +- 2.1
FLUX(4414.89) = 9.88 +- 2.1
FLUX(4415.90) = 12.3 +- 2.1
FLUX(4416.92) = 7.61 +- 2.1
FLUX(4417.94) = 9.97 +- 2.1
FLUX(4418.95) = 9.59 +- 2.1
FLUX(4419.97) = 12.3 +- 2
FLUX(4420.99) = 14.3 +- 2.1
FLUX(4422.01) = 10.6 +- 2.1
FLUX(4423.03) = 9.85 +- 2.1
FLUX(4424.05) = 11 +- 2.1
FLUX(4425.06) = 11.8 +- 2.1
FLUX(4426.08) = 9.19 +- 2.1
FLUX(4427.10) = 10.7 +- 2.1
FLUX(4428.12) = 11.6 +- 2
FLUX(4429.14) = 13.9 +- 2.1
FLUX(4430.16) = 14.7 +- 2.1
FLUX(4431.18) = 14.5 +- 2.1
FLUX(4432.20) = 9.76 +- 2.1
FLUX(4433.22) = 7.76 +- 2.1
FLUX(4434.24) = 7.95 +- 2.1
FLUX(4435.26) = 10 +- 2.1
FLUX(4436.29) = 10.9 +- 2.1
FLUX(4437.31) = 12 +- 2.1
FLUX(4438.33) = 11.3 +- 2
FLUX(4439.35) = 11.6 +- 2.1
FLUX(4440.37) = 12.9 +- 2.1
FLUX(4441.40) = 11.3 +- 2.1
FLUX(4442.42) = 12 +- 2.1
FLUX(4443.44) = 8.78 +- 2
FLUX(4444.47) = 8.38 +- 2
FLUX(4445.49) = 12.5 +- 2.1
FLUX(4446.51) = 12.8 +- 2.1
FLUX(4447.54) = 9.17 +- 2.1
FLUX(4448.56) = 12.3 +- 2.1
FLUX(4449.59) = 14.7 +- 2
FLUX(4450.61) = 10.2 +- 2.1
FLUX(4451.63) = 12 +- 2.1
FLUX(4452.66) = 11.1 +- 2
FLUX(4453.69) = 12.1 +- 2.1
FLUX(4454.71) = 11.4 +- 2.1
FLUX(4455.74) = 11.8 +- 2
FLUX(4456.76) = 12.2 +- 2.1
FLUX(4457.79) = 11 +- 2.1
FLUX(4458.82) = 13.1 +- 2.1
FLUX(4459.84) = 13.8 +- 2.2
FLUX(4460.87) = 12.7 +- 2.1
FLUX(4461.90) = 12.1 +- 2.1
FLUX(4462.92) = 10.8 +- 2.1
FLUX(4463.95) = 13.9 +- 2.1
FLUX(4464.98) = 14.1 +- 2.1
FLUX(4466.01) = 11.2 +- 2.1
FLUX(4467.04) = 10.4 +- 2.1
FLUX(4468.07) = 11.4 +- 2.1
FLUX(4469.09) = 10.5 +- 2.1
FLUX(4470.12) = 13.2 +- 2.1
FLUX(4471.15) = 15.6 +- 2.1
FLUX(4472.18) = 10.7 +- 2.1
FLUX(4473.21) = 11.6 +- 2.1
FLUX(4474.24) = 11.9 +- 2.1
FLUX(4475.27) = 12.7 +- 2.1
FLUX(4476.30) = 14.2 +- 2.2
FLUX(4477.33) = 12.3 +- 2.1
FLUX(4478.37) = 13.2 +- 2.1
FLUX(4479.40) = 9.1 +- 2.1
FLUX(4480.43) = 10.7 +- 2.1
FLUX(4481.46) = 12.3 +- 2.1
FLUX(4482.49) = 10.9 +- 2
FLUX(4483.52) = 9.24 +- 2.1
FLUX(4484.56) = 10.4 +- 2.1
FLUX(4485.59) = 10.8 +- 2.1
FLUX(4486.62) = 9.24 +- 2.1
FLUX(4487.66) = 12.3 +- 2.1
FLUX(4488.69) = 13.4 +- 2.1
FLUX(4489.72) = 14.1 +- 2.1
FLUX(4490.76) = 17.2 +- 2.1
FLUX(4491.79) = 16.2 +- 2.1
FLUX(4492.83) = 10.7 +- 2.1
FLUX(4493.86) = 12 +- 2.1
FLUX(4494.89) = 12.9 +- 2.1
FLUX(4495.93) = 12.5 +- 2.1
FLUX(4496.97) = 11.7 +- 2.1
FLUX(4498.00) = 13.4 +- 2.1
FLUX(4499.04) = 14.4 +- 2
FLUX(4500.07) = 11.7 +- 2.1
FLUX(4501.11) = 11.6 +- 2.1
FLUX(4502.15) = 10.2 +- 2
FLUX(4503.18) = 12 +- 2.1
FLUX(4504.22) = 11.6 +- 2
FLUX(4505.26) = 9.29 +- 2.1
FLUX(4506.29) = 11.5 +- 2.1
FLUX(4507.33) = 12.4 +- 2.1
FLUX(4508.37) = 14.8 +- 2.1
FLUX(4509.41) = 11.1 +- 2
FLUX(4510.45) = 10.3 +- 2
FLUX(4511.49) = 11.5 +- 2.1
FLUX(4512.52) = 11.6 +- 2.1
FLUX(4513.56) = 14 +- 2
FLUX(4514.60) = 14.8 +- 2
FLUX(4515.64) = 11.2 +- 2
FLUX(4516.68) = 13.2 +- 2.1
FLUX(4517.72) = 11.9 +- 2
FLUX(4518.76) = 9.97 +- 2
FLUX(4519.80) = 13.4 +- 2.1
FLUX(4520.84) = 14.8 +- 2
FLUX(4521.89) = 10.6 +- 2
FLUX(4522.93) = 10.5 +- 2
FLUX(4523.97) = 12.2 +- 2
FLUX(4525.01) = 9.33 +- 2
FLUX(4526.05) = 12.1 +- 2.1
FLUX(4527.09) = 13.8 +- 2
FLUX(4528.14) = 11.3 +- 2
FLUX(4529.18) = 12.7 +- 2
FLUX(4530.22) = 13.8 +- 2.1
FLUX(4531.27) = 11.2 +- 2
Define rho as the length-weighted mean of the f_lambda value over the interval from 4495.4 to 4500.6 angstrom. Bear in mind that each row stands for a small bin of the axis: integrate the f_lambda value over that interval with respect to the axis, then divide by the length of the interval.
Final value 12.7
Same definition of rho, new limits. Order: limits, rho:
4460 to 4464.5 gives 12.5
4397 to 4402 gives 11.7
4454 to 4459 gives 11.8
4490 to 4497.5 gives 13.3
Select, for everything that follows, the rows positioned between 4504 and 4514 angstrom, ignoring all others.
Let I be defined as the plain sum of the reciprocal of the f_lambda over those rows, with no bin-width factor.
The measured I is 0.9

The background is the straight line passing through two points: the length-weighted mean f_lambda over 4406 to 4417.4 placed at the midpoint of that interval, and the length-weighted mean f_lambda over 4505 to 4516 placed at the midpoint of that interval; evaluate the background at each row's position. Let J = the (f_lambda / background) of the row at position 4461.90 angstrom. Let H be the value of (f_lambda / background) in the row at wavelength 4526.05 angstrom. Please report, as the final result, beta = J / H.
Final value 1.1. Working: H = 0.98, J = 1.05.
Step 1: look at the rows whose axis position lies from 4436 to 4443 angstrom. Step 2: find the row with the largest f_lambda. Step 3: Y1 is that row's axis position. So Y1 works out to 4440.37 angstrom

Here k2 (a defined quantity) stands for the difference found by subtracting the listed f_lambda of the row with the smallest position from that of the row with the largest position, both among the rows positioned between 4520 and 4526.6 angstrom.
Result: -3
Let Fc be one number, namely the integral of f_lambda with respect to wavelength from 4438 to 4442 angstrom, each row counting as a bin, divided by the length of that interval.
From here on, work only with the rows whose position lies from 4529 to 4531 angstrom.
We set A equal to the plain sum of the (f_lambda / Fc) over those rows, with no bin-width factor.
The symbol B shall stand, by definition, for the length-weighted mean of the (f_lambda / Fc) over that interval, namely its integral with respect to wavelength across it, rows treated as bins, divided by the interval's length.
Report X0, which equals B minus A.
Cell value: -1.14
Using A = 2.25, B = 1.11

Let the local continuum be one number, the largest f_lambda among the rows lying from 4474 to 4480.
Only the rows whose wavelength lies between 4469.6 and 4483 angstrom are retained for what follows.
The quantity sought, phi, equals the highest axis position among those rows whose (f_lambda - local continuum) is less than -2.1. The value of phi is 4482.49 angstrom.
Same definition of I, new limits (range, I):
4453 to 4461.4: 0.7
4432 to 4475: 3.7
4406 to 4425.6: 1.8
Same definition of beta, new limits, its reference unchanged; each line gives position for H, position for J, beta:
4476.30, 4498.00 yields 0.9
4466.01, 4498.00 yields 1.2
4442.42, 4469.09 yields 0.9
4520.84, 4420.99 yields 1.1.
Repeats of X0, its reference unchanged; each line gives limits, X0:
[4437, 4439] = -0.99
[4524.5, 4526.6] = -0.90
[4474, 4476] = -1.02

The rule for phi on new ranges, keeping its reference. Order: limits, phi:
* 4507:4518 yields 4517.72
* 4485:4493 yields 4492.83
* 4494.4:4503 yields 4502.15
